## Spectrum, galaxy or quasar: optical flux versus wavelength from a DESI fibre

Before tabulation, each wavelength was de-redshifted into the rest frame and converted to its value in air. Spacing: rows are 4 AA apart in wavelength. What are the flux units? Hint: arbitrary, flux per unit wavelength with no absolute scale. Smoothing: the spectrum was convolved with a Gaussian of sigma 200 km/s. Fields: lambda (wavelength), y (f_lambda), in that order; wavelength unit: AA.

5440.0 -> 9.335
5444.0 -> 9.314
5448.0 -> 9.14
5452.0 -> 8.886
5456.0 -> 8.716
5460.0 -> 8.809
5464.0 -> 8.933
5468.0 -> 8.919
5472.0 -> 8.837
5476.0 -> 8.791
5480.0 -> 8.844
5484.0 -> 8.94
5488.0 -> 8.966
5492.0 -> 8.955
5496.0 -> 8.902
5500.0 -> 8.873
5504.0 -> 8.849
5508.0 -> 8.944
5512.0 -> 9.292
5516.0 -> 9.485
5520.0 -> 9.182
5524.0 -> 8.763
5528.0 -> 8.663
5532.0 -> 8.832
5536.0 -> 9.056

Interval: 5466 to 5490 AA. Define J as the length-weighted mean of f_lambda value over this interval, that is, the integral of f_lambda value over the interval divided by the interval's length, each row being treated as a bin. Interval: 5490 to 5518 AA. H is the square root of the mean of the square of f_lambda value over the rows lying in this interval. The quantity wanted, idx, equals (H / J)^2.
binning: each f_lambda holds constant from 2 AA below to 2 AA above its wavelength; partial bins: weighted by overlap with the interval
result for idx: 1.04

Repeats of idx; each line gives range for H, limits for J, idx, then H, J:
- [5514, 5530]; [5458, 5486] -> 1.04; 9.03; 8.87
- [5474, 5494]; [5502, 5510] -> 1.00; 8.90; 8.90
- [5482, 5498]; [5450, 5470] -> 1.02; 8.94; 8.85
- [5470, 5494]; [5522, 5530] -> 1.04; 8.89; 8.71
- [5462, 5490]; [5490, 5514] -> 0.98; 8.89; 8.97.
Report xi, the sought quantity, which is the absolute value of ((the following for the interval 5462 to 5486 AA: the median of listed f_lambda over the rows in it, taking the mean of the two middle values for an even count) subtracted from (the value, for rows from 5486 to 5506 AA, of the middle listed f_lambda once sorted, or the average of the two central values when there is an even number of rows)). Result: 0.02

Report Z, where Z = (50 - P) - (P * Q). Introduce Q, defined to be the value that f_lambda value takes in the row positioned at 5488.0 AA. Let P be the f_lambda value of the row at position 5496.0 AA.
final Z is -38.7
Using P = 8.902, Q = 8.966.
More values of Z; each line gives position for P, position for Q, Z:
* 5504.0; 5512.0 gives -41.1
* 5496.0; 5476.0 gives -37.2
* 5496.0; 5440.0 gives -42.0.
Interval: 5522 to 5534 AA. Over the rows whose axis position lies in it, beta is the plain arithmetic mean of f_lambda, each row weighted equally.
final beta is 8.75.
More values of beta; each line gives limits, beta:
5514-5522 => 9.33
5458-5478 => 8.86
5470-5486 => 8.85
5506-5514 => 9.12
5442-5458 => 9.01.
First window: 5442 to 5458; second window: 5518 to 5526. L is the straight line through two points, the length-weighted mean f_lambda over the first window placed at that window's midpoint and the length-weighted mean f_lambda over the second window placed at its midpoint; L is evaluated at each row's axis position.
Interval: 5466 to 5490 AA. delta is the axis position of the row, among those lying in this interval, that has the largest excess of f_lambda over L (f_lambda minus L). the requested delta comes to 5488.0 AA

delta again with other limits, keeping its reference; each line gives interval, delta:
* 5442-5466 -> 5444.0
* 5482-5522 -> 5516.0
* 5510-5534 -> 5516.0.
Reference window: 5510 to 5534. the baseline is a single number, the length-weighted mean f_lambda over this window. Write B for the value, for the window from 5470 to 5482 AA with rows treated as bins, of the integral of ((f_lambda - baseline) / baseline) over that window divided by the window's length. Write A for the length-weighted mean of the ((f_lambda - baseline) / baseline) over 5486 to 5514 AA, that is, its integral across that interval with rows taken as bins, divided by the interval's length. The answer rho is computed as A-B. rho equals 0.016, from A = -0.007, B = -0.023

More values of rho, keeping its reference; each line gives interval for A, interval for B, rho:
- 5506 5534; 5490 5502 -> 0.013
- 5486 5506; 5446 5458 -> -0.001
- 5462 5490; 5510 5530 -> -0.021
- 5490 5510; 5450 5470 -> 0.006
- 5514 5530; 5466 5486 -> 0.017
